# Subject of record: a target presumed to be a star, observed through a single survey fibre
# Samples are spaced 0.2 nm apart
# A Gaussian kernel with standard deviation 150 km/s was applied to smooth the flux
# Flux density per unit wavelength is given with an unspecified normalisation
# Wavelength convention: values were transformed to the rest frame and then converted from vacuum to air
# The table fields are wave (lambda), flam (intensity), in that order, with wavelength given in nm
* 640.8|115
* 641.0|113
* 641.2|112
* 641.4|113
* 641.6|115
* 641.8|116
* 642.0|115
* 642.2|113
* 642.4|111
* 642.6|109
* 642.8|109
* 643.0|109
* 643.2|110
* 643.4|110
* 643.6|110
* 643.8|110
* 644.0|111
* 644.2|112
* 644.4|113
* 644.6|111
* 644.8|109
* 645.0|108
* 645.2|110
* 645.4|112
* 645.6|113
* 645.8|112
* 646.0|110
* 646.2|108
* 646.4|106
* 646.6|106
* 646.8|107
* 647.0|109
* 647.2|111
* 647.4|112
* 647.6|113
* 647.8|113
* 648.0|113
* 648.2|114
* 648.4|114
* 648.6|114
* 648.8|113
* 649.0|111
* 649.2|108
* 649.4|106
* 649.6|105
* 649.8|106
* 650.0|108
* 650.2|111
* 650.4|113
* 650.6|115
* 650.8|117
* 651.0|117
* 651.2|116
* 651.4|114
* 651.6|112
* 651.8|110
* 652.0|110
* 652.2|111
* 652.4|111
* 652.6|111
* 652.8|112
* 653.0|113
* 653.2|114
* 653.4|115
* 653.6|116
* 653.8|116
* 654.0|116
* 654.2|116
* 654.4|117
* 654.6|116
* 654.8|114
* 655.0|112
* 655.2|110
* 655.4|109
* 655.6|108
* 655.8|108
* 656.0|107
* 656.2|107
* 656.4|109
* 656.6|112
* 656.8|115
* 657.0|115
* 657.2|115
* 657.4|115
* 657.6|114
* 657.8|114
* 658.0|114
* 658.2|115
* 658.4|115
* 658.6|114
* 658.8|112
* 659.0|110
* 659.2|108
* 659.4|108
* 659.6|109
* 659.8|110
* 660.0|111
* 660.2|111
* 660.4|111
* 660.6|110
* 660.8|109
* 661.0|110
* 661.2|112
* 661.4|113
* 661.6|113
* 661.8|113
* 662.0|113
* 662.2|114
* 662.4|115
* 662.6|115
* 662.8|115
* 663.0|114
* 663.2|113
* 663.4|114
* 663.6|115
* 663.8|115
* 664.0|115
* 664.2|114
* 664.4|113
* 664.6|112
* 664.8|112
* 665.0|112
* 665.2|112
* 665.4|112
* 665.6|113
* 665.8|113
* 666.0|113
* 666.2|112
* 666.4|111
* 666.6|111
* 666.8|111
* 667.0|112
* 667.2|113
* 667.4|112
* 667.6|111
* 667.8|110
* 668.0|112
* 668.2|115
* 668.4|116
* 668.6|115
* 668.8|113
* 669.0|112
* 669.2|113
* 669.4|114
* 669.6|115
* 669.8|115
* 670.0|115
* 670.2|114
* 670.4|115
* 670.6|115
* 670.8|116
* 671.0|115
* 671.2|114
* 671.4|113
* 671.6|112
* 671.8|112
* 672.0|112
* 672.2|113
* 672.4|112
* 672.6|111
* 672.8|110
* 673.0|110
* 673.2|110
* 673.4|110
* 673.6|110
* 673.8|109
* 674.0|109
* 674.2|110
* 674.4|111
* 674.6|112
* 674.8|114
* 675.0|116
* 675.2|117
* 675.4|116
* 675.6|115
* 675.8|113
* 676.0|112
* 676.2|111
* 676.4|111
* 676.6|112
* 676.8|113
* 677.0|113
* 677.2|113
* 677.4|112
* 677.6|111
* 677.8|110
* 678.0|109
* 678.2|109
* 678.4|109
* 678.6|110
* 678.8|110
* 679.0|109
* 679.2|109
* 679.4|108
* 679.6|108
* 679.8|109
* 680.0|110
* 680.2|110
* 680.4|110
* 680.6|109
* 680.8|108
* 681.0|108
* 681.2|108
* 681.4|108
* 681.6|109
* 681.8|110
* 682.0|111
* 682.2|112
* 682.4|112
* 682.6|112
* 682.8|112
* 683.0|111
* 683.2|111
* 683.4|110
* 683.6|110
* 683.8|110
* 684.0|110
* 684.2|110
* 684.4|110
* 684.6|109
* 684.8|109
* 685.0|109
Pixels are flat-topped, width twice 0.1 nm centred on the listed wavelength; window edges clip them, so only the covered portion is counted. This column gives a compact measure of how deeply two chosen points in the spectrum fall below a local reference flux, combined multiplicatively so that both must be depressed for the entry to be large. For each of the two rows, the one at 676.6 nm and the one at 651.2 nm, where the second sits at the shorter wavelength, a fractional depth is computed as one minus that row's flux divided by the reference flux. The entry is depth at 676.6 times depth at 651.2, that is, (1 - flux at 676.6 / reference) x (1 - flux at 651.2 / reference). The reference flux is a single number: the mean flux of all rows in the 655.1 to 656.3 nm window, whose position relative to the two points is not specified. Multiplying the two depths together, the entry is 0.0026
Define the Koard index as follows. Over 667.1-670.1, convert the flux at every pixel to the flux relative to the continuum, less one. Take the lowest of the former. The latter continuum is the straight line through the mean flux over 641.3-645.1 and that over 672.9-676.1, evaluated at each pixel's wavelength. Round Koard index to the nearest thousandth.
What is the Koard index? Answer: -0.017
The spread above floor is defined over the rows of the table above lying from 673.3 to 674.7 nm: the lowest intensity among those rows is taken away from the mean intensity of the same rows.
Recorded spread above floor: 1.1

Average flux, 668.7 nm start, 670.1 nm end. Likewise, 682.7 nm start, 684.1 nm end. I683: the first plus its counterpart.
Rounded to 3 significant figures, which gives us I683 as 224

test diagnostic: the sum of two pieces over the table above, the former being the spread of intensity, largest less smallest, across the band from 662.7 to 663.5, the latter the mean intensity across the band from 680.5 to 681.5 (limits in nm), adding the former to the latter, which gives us 110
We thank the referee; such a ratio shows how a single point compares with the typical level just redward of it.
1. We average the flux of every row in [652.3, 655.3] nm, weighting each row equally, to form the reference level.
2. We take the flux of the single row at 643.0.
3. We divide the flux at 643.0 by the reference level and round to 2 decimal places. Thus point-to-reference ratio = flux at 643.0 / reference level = 0.96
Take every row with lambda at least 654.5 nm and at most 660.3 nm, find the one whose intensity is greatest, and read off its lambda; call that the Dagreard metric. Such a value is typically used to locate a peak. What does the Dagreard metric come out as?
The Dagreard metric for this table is 654.6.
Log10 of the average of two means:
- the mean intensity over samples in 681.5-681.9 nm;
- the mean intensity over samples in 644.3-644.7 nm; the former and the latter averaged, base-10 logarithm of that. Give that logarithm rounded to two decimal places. 2.04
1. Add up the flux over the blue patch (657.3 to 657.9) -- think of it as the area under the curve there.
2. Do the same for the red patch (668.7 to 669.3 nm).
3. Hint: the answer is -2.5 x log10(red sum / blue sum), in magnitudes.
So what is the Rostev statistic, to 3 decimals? 0.016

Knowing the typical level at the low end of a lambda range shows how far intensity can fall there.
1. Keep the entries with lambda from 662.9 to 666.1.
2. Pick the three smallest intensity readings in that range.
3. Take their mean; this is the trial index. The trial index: 112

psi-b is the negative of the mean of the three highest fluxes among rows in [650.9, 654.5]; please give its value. -117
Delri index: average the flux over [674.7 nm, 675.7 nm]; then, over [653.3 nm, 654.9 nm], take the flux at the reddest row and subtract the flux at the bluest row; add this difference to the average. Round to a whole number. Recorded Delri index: 115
